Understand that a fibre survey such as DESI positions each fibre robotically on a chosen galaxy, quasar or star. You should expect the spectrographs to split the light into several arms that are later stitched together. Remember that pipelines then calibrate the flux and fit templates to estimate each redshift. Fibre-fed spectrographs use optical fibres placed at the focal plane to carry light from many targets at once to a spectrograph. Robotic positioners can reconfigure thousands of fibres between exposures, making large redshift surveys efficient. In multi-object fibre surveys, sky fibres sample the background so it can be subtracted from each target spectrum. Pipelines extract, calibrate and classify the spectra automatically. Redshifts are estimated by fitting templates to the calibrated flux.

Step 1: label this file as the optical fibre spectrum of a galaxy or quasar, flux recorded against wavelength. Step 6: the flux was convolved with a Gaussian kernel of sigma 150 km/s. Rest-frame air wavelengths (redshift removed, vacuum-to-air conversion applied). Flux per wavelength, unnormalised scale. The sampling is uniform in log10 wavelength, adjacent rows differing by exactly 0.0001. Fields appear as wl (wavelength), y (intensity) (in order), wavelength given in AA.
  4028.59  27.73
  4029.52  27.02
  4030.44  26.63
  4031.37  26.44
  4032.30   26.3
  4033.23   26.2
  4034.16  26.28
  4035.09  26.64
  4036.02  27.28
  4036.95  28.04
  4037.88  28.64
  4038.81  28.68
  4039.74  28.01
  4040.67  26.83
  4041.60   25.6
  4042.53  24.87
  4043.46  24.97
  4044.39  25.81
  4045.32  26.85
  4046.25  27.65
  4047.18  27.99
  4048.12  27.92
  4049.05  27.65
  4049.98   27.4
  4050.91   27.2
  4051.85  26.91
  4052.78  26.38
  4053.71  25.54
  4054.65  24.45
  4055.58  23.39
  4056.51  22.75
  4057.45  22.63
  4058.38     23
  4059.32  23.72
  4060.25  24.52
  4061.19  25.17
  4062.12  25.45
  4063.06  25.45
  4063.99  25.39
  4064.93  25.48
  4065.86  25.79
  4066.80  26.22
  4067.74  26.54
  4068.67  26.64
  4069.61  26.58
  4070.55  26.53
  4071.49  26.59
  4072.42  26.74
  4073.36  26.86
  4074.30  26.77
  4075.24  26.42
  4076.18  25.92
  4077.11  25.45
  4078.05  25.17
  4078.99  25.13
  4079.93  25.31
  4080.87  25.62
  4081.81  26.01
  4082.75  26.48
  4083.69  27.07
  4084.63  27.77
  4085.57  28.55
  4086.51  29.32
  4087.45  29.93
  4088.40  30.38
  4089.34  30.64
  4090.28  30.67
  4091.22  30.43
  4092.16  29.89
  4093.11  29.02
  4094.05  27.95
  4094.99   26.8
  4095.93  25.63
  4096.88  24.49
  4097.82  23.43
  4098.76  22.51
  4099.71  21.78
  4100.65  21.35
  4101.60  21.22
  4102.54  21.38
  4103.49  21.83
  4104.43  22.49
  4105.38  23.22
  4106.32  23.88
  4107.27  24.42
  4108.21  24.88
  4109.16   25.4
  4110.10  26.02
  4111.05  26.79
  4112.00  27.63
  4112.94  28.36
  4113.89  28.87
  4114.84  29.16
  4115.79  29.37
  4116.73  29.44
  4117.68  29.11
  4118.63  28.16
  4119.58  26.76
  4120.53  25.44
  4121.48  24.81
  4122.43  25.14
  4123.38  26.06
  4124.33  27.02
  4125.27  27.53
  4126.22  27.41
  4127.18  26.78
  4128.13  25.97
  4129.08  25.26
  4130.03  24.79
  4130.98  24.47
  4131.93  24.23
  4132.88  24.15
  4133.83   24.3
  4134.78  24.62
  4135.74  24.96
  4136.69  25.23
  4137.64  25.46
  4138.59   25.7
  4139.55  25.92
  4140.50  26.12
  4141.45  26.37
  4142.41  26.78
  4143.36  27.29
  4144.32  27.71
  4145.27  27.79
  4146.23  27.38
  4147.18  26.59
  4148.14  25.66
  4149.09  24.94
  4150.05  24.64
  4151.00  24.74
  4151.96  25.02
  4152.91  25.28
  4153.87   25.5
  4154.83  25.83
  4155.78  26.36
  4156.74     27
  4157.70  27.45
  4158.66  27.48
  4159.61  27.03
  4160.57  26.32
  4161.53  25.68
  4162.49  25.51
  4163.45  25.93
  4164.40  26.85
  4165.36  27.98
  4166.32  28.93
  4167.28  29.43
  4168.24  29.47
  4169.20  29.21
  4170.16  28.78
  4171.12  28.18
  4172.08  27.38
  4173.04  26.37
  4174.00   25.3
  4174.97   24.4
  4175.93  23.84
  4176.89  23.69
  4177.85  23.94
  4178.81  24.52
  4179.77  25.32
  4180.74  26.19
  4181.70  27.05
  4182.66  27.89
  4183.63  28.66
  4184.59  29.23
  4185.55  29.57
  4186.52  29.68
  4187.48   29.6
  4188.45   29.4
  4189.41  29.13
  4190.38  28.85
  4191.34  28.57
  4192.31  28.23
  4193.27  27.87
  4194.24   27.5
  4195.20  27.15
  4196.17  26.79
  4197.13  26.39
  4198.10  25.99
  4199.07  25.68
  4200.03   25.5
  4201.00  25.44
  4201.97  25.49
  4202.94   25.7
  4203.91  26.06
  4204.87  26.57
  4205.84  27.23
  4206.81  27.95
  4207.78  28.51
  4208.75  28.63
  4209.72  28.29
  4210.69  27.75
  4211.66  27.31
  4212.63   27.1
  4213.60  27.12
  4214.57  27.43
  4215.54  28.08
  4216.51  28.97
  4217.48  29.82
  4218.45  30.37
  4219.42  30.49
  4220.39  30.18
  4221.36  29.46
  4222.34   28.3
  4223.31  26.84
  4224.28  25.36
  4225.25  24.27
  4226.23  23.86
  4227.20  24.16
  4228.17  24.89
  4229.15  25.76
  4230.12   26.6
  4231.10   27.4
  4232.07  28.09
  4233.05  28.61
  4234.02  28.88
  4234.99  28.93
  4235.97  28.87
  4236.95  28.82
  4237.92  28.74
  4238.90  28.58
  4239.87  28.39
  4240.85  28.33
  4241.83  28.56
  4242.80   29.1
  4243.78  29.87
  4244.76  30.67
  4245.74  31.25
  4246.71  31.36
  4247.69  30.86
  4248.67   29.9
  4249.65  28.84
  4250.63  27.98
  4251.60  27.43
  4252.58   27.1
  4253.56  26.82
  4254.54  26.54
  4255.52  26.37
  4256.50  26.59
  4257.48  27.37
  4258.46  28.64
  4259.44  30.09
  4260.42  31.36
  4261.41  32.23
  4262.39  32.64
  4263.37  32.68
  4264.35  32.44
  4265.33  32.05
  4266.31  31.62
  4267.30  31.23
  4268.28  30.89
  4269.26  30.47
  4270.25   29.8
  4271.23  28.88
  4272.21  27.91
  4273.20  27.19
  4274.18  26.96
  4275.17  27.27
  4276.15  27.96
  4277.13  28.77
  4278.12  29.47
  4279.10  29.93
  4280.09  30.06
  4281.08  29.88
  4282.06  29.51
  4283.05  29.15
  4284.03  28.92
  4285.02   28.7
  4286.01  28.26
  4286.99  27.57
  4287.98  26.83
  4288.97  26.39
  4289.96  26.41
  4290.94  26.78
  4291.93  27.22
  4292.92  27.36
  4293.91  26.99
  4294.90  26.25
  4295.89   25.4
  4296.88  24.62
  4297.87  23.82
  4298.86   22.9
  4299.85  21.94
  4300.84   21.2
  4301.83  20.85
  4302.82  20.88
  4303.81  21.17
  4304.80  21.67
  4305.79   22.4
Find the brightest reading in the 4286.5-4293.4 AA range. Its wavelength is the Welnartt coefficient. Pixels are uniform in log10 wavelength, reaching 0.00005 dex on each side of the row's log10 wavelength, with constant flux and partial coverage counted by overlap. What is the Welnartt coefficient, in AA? 4286.99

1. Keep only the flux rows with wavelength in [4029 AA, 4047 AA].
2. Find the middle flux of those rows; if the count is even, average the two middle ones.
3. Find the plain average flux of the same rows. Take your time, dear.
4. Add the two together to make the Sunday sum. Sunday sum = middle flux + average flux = 53.4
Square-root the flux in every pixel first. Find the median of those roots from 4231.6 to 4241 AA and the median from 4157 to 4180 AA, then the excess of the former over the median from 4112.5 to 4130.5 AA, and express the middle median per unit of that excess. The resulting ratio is 33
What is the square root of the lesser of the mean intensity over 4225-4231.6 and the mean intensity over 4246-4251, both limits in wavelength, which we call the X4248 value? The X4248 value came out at 5.03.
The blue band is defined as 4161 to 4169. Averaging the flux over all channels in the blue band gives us 27.5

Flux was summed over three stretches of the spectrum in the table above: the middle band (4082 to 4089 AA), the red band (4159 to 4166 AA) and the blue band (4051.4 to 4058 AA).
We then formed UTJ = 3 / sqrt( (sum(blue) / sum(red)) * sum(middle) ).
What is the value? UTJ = 0.220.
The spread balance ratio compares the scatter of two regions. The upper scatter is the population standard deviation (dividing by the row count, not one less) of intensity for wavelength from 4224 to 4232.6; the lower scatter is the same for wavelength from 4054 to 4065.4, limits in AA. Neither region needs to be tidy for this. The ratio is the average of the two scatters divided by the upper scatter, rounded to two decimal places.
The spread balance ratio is 0.88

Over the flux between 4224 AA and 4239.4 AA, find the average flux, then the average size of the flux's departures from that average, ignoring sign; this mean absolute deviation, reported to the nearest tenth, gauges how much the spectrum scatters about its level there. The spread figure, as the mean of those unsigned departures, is 1.8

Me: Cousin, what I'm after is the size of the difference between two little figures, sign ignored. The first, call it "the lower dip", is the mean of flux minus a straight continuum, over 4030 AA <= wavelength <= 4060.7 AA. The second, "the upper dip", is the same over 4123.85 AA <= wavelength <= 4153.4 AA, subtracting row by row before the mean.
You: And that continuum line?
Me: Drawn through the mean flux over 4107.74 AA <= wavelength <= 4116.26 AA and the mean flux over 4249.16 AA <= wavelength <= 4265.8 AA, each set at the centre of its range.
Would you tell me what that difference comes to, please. 1.5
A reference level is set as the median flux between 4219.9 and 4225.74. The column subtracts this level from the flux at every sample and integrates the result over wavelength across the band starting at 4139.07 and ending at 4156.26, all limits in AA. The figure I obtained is -25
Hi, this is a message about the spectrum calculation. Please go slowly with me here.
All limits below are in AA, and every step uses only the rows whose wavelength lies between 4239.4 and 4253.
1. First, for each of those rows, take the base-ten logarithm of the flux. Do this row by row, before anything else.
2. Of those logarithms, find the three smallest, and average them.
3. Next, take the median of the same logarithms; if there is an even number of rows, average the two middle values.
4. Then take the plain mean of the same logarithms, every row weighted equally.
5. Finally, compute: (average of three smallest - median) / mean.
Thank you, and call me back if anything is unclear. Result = -0.015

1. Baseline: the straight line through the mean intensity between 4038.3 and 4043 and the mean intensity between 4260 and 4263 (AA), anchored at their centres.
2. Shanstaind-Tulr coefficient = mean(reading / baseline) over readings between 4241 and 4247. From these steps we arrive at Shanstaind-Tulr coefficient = 0.95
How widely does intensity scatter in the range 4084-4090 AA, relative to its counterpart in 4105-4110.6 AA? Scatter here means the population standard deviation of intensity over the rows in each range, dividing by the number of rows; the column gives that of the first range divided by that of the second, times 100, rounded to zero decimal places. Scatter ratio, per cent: 109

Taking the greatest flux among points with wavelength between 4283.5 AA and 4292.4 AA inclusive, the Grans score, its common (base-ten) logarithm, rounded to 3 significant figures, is 1.46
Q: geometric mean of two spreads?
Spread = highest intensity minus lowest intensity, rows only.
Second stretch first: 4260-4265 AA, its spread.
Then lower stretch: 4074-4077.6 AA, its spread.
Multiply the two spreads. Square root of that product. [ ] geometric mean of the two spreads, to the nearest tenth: 1.3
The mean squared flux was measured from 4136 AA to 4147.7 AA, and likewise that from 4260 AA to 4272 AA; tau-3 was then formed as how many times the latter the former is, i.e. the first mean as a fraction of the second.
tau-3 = 0.72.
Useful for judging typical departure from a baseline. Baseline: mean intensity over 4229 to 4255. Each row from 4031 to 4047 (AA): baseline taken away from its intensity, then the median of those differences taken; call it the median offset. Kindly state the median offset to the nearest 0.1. -2.0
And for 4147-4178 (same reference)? -2.3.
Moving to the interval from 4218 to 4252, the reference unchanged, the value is 0.0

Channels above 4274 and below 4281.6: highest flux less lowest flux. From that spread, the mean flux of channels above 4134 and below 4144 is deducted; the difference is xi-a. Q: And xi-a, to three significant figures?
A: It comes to -22.7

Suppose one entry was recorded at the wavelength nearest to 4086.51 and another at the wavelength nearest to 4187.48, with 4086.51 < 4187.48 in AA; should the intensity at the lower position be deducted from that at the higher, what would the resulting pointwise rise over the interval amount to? 0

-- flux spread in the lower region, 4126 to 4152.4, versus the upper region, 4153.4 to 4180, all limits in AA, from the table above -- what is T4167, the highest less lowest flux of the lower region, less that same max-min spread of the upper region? -2.1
